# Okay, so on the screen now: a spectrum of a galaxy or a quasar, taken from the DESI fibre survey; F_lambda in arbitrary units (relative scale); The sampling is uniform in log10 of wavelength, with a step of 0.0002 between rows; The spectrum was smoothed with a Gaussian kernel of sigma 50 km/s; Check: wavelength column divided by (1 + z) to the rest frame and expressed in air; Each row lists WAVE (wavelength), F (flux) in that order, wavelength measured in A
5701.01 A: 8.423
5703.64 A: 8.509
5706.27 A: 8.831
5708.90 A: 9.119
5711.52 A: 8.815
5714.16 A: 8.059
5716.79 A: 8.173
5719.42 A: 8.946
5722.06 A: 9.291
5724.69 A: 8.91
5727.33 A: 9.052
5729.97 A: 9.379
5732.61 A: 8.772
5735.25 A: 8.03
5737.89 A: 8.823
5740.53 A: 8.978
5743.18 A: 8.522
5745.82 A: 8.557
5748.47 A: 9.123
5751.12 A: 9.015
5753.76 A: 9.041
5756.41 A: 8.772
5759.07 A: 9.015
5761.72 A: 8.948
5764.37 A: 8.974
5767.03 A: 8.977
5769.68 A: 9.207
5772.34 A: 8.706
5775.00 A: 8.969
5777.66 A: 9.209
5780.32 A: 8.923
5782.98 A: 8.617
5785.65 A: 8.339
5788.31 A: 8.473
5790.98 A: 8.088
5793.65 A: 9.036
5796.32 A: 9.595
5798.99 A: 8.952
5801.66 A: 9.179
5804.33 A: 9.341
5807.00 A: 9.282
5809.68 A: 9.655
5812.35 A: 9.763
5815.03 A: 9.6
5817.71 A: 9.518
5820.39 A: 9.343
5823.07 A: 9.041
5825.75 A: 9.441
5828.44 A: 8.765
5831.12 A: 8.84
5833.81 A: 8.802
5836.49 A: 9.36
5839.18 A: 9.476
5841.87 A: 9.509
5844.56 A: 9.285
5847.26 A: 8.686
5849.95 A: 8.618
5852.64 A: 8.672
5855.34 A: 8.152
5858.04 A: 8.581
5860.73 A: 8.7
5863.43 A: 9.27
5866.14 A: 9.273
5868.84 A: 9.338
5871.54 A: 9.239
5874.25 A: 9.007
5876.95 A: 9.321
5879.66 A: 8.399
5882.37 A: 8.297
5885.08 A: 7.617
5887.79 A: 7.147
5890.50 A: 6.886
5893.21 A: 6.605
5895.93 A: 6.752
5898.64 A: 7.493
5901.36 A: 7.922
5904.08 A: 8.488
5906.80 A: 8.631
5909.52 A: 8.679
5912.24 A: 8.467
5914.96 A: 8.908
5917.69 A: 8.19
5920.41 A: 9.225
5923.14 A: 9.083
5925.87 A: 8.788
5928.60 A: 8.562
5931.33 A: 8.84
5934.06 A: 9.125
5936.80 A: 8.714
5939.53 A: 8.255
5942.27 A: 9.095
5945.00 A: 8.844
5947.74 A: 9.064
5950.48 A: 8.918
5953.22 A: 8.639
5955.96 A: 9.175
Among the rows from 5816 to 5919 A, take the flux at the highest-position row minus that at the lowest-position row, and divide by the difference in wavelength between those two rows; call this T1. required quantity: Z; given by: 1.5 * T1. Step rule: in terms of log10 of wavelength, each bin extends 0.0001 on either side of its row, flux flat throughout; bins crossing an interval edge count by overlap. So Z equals -0.020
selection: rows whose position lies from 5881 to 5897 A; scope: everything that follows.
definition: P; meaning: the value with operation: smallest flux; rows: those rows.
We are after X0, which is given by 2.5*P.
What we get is 16.5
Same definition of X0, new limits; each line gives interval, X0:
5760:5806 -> 20.2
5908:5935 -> 20.5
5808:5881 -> 20.4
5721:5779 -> 20.1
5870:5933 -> 16.5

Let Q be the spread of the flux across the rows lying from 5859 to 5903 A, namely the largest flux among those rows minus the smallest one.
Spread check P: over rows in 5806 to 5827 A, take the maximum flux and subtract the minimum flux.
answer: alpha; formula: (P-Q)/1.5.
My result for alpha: -1.3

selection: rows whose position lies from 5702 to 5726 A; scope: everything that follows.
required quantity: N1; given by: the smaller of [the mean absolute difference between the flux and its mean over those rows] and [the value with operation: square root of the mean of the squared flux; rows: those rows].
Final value 0.33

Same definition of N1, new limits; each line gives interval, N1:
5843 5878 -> 0.34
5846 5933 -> 0.58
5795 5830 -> 0.23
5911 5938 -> 0.25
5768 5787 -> 0.26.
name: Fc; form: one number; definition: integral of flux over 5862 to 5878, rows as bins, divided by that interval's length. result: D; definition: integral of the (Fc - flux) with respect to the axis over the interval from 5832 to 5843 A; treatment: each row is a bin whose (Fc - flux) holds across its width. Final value -0.3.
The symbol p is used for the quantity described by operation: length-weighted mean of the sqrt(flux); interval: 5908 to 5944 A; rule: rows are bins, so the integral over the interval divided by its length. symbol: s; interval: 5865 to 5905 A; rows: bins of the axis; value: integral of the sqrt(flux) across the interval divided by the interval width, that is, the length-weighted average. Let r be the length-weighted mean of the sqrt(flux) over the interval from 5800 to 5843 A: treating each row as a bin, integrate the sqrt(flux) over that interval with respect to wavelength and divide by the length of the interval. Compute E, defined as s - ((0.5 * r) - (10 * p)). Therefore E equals 30.9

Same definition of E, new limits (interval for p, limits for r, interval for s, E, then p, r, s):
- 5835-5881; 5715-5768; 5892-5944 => 31.4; 3.00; 2.98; 2.899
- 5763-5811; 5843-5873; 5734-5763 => 31.4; 2.99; 2.98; 2.967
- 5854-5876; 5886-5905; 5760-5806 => 31.6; 2.99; 2.70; 2.986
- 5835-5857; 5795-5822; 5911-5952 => 31.4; 2.99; 3.07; 2.967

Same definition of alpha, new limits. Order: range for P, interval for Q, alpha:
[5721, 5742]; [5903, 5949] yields 0.2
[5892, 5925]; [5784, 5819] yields 0.6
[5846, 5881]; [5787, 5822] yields -0.3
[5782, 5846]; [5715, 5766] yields 0.2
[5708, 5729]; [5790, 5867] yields -0.3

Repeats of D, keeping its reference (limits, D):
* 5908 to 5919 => 7.4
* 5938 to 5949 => 4.7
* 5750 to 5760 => 2.8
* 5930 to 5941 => 5.5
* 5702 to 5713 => 4.8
